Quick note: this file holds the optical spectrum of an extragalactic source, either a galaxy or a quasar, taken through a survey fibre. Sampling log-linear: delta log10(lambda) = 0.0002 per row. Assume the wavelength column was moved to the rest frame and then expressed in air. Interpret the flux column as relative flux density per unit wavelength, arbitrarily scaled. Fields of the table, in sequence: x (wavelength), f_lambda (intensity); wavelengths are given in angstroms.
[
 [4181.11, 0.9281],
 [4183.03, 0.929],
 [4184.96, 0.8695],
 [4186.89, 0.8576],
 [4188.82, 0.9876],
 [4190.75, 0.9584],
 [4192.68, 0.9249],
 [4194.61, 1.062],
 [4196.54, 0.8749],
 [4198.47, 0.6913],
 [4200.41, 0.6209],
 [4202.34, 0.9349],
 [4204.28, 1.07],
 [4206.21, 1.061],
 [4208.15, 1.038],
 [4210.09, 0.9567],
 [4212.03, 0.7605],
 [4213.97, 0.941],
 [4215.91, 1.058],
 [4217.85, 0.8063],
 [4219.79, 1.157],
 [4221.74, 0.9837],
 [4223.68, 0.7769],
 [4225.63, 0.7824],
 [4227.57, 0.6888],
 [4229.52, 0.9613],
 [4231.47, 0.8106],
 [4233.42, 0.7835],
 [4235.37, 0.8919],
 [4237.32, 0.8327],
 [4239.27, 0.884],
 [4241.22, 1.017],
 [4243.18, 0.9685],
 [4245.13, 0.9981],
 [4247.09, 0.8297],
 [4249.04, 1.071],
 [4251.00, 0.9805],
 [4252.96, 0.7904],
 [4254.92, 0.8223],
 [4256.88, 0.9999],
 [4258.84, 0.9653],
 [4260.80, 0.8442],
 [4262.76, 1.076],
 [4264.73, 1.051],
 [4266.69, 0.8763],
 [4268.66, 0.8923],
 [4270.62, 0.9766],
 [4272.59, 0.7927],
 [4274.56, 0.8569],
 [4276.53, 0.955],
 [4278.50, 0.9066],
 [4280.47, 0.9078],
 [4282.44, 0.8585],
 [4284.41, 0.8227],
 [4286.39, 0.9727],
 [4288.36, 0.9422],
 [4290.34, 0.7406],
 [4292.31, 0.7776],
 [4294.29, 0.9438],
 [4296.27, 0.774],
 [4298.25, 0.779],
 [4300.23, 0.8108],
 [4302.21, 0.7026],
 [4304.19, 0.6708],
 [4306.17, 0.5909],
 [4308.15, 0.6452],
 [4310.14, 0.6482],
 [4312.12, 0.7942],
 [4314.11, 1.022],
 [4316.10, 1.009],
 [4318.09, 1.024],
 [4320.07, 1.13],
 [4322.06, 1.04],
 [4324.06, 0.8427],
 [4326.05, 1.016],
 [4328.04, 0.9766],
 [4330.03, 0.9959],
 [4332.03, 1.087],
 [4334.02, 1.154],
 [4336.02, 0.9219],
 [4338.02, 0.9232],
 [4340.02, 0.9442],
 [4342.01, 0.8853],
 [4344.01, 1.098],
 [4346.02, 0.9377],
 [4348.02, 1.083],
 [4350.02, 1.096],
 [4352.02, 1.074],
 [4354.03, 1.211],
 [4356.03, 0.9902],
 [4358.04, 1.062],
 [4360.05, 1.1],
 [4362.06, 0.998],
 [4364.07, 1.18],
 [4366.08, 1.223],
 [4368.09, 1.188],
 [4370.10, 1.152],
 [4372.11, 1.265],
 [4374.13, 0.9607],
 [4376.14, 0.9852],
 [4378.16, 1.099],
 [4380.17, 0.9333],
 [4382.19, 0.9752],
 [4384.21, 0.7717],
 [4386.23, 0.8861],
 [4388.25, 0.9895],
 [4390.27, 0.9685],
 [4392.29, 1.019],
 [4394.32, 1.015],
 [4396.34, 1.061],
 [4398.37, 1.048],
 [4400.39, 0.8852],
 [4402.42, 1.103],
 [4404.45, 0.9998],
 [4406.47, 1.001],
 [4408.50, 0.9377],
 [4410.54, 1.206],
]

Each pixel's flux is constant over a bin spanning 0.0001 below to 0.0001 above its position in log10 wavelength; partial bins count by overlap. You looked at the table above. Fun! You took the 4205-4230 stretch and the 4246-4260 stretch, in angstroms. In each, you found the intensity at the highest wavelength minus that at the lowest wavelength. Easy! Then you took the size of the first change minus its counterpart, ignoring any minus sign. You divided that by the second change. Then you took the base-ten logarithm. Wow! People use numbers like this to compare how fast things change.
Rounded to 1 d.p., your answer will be 0.2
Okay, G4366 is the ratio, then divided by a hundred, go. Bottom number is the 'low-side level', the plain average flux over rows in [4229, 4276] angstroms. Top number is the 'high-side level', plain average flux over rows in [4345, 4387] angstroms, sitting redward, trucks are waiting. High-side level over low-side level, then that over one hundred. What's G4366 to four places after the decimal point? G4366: 0.0115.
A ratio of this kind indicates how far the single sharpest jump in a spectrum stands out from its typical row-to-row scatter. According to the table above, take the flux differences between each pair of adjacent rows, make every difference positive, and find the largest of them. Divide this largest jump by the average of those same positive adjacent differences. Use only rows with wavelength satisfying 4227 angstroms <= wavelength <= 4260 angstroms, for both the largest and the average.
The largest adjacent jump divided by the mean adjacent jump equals 2.4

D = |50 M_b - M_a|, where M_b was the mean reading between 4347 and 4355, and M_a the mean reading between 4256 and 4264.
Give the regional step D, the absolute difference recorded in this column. 54.8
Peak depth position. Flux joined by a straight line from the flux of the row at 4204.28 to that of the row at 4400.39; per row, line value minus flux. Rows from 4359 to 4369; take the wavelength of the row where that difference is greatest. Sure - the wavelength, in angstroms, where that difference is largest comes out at 4362.06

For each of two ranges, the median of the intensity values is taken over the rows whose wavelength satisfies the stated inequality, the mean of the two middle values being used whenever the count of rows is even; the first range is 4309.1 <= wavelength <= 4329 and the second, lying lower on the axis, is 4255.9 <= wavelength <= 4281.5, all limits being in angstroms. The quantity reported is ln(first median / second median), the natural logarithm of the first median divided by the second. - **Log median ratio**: 0.109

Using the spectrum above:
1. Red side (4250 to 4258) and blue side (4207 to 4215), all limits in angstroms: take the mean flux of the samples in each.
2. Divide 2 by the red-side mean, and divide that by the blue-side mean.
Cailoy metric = 2.4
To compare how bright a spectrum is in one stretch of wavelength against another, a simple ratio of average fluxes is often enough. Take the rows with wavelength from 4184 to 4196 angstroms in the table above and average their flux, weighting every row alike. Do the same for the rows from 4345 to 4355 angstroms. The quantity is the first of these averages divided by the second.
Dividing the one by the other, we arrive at 0.87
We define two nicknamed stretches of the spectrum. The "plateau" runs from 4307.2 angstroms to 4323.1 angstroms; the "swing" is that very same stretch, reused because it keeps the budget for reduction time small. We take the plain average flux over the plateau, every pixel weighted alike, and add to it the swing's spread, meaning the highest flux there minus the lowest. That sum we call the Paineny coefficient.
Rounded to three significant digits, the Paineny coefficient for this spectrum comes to 1.40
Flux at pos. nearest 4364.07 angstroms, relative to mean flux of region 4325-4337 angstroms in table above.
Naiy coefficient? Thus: 1.15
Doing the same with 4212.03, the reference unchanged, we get 0.74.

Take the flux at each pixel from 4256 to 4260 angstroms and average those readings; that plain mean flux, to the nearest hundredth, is 0.98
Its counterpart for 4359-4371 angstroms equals 1.14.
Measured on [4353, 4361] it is 1.09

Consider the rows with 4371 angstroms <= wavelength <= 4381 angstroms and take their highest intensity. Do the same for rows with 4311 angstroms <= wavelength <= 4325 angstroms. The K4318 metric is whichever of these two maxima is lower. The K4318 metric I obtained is 1.13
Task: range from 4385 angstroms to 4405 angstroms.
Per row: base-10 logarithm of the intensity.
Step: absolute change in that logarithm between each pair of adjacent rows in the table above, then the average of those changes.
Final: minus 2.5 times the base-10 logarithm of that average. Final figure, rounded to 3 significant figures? 3.63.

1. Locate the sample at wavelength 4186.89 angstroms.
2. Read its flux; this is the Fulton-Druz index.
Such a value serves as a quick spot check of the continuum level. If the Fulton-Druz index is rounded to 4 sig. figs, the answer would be 0.8576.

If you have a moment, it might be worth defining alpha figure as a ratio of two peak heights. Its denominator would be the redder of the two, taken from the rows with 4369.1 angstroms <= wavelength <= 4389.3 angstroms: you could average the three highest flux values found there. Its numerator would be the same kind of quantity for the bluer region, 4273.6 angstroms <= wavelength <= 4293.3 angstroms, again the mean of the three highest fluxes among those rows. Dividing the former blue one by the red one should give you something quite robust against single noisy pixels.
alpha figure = 0.82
